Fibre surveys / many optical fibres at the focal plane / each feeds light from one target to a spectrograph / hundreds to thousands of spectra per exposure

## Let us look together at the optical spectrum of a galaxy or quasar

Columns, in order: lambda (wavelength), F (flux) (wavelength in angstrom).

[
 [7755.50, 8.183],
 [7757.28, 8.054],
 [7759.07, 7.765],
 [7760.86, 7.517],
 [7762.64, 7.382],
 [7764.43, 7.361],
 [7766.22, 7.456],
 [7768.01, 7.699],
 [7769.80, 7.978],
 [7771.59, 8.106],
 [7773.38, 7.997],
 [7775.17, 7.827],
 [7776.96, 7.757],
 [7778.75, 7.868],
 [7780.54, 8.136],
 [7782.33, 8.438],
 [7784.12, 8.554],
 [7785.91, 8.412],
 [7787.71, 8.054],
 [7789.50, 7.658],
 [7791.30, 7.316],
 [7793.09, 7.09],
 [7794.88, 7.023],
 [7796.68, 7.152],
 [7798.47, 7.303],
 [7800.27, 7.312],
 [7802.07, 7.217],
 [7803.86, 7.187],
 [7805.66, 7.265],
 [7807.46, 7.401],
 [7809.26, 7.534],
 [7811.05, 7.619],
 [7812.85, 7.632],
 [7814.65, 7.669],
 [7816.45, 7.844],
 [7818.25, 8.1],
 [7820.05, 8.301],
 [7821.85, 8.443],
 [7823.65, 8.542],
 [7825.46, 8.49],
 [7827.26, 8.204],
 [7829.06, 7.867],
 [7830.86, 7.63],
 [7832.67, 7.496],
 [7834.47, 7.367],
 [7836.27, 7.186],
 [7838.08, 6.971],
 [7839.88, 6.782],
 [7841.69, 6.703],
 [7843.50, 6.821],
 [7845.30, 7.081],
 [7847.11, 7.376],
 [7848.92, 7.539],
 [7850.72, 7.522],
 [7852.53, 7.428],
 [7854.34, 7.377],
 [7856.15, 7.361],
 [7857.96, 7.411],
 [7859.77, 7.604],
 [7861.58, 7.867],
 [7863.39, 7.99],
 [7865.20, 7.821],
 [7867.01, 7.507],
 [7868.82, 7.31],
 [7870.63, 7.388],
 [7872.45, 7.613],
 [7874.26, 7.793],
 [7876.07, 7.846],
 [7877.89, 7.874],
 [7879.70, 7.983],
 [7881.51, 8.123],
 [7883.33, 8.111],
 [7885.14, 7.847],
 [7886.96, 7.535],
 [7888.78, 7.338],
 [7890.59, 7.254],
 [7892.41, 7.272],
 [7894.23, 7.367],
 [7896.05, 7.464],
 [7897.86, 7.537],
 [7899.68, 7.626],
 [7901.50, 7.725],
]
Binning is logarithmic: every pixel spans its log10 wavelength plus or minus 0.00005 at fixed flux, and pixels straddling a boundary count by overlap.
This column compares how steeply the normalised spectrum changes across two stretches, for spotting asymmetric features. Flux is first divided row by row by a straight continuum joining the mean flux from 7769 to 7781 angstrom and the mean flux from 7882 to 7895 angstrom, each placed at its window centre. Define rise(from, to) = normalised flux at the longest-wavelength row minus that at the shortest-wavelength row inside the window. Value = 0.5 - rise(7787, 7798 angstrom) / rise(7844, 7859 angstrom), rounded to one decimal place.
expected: 2.8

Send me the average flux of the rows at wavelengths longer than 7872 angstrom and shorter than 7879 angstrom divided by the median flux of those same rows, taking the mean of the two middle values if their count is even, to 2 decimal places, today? 1.00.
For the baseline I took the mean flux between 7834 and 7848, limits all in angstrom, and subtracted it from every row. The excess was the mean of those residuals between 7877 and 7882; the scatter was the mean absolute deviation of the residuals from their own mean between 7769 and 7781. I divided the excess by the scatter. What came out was 8.3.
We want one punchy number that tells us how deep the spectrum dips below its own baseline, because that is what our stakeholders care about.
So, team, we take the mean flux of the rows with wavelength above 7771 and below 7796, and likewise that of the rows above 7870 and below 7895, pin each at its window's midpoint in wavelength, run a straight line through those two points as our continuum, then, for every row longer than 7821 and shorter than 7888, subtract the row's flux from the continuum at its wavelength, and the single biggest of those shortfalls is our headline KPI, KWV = 1.0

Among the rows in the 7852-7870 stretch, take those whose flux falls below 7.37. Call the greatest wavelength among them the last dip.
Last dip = 7868.82 angstrom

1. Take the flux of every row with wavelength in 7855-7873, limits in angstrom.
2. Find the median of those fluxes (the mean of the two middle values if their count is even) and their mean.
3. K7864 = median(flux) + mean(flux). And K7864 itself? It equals 15.1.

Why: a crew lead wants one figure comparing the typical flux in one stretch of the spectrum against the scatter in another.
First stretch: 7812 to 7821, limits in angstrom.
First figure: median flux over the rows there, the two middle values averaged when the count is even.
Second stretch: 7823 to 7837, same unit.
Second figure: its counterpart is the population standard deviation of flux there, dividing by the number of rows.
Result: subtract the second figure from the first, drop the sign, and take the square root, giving 2.71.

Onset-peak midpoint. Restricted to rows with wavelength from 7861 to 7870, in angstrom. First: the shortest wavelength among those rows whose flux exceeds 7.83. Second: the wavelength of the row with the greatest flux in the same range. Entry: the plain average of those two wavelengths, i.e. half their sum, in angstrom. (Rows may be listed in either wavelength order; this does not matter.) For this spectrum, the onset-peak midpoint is 7862.5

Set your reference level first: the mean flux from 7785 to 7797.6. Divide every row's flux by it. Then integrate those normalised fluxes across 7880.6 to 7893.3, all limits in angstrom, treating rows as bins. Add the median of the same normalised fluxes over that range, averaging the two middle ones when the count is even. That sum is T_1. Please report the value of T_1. 13.9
